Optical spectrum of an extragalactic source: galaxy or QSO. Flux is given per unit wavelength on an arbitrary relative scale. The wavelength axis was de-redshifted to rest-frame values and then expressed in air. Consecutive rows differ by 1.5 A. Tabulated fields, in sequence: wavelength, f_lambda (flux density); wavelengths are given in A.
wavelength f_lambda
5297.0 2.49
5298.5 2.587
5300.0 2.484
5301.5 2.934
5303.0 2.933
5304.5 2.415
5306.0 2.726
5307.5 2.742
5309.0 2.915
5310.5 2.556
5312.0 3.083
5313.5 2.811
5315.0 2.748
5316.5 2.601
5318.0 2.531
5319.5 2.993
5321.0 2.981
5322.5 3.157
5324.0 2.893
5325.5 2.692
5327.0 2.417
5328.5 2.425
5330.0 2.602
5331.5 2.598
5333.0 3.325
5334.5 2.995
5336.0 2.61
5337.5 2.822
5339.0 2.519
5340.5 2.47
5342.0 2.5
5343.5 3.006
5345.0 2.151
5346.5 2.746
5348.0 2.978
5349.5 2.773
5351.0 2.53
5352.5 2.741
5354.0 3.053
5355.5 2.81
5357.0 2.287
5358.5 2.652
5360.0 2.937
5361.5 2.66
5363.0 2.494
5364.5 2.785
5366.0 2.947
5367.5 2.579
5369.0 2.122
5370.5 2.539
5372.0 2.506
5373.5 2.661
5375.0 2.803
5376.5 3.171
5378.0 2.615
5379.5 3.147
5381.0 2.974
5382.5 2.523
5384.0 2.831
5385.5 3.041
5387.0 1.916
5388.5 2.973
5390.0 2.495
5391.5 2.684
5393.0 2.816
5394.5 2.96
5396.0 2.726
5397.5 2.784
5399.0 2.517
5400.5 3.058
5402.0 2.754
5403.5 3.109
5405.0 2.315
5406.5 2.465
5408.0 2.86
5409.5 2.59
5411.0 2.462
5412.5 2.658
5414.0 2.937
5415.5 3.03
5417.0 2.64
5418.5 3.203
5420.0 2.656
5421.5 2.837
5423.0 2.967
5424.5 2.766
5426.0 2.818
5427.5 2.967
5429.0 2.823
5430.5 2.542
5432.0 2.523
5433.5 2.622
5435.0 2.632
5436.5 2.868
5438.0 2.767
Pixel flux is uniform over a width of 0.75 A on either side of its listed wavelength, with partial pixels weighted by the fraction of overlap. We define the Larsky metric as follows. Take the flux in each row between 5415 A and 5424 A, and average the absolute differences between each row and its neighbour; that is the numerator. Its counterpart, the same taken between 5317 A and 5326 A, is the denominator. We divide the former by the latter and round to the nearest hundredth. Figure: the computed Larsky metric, 1.62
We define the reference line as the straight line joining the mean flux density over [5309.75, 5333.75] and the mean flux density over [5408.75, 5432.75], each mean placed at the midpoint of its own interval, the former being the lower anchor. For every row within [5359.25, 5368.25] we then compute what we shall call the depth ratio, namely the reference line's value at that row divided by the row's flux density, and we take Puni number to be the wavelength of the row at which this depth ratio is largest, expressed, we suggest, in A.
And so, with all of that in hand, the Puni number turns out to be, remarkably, 5363.0 A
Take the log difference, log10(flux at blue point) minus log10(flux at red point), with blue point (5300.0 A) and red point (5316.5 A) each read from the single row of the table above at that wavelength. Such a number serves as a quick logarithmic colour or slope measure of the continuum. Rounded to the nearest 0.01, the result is -0.02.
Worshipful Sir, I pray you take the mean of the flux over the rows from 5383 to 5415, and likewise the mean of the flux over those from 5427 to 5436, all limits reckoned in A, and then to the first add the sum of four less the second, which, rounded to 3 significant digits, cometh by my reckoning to 4.03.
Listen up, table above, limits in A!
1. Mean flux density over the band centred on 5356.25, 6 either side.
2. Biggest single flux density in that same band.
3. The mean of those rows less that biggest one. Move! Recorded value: -0.34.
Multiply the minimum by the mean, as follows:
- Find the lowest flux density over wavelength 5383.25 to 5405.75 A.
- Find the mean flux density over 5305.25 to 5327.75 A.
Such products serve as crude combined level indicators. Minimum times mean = 5.3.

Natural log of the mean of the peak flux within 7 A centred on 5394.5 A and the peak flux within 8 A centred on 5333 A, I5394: 1.15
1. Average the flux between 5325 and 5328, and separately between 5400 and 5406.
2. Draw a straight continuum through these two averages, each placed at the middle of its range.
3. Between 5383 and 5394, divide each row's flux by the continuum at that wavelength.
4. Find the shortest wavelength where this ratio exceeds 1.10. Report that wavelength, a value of 5385.5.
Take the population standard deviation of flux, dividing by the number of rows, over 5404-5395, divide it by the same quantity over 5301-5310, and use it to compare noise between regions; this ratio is 1.1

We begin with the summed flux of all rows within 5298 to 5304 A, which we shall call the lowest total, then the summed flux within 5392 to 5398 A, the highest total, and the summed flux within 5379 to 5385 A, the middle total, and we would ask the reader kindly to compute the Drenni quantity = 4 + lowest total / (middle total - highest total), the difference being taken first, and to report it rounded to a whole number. 62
